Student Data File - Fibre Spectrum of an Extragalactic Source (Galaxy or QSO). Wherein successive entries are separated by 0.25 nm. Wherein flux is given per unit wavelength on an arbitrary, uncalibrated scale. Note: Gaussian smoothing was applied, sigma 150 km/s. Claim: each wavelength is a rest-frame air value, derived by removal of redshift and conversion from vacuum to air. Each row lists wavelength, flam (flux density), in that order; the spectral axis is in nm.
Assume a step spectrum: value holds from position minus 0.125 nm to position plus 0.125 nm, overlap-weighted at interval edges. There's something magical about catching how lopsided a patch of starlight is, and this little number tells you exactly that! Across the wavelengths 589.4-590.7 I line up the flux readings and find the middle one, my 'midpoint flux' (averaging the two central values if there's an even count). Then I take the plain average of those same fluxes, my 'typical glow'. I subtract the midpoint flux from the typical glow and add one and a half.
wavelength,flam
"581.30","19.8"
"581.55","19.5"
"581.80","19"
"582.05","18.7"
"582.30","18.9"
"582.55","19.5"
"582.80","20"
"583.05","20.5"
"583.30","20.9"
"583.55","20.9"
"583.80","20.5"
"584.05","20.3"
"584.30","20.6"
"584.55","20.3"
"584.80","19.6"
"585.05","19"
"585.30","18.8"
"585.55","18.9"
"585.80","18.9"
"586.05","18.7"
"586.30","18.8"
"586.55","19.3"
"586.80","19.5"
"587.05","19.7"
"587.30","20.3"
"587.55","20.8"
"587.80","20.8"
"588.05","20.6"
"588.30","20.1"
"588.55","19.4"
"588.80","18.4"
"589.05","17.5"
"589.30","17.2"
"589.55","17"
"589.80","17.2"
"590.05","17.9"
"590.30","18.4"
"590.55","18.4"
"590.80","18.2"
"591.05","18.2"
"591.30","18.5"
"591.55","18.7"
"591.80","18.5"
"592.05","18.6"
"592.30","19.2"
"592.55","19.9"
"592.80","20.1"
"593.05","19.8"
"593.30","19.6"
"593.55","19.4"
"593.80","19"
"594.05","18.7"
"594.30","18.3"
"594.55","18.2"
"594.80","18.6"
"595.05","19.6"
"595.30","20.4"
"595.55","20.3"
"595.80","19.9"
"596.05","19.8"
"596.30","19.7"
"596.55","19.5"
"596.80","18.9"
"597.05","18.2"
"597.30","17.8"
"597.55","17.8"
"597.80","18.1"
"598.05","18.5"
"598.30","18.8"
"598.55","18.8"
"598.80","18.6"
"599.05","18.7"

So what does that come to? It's 1.38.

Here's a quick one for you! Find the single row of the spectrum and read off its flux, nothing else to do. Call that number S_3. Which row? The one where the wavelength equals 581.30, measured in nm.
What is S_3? 19.8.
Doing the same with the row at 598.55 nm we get 18.8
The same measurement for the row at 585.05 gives 19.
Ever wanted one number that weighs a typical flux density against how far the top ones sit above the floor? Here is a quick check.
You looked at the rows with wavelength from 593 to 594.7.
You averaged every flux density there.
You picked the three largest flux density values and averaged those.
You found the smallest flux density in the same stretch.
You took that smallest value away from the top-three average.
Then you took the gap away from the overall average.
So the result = 17.6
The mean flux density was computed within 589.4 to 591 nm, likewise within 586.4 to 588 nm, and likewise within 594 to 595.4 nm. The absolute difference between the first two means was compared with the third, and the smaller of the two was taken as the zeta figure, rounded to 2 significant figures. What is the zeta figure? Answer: 2.2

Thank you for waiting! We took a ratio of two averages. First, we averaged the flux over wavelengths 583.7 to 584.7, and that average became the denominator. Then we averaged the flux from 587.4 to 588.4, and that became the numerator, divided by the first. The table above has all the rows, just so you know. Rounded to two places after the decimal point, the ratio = 1.01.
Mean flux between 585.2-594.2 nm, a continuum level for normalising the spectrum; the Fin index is 18.97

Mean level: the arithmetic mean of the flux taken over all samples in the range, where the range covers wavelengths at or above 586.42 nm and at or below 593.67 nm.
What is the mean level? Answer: 19.01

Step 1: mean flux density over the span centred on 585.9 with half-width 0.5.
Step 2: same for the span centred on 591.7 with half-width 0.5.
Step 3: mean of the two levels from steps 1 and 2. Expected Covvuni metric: 18.7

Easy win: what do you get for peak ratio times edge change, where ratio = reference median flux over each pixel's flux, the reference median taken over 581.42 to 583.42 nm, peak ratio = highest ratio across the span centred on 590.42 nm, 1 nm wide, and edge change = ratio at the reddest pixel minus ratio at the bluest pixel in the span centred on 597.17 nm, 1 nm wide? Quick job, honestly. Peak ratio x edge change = 0.07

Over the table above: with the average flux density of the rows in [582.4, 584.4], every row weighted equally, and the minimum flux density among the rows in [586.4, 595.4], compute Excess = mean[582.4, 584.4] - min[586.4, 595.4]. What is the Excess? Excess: 3.4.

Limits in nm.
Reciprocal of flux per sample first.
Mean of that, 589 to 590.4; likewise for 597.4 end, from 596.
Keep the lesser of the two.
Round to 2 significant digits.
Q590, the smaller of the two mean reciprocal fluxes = 0.053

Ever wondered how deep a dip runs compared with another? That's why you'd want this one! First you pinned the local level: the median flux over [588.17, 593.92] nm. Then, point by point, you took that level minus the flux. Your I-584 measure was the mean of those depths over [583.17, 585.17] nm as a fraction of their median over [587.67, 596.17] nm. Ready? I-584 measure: 9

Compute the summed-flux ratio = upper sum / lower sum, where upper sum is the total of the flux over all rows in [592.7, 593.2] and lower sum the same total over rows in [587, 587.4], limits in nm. 1.0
